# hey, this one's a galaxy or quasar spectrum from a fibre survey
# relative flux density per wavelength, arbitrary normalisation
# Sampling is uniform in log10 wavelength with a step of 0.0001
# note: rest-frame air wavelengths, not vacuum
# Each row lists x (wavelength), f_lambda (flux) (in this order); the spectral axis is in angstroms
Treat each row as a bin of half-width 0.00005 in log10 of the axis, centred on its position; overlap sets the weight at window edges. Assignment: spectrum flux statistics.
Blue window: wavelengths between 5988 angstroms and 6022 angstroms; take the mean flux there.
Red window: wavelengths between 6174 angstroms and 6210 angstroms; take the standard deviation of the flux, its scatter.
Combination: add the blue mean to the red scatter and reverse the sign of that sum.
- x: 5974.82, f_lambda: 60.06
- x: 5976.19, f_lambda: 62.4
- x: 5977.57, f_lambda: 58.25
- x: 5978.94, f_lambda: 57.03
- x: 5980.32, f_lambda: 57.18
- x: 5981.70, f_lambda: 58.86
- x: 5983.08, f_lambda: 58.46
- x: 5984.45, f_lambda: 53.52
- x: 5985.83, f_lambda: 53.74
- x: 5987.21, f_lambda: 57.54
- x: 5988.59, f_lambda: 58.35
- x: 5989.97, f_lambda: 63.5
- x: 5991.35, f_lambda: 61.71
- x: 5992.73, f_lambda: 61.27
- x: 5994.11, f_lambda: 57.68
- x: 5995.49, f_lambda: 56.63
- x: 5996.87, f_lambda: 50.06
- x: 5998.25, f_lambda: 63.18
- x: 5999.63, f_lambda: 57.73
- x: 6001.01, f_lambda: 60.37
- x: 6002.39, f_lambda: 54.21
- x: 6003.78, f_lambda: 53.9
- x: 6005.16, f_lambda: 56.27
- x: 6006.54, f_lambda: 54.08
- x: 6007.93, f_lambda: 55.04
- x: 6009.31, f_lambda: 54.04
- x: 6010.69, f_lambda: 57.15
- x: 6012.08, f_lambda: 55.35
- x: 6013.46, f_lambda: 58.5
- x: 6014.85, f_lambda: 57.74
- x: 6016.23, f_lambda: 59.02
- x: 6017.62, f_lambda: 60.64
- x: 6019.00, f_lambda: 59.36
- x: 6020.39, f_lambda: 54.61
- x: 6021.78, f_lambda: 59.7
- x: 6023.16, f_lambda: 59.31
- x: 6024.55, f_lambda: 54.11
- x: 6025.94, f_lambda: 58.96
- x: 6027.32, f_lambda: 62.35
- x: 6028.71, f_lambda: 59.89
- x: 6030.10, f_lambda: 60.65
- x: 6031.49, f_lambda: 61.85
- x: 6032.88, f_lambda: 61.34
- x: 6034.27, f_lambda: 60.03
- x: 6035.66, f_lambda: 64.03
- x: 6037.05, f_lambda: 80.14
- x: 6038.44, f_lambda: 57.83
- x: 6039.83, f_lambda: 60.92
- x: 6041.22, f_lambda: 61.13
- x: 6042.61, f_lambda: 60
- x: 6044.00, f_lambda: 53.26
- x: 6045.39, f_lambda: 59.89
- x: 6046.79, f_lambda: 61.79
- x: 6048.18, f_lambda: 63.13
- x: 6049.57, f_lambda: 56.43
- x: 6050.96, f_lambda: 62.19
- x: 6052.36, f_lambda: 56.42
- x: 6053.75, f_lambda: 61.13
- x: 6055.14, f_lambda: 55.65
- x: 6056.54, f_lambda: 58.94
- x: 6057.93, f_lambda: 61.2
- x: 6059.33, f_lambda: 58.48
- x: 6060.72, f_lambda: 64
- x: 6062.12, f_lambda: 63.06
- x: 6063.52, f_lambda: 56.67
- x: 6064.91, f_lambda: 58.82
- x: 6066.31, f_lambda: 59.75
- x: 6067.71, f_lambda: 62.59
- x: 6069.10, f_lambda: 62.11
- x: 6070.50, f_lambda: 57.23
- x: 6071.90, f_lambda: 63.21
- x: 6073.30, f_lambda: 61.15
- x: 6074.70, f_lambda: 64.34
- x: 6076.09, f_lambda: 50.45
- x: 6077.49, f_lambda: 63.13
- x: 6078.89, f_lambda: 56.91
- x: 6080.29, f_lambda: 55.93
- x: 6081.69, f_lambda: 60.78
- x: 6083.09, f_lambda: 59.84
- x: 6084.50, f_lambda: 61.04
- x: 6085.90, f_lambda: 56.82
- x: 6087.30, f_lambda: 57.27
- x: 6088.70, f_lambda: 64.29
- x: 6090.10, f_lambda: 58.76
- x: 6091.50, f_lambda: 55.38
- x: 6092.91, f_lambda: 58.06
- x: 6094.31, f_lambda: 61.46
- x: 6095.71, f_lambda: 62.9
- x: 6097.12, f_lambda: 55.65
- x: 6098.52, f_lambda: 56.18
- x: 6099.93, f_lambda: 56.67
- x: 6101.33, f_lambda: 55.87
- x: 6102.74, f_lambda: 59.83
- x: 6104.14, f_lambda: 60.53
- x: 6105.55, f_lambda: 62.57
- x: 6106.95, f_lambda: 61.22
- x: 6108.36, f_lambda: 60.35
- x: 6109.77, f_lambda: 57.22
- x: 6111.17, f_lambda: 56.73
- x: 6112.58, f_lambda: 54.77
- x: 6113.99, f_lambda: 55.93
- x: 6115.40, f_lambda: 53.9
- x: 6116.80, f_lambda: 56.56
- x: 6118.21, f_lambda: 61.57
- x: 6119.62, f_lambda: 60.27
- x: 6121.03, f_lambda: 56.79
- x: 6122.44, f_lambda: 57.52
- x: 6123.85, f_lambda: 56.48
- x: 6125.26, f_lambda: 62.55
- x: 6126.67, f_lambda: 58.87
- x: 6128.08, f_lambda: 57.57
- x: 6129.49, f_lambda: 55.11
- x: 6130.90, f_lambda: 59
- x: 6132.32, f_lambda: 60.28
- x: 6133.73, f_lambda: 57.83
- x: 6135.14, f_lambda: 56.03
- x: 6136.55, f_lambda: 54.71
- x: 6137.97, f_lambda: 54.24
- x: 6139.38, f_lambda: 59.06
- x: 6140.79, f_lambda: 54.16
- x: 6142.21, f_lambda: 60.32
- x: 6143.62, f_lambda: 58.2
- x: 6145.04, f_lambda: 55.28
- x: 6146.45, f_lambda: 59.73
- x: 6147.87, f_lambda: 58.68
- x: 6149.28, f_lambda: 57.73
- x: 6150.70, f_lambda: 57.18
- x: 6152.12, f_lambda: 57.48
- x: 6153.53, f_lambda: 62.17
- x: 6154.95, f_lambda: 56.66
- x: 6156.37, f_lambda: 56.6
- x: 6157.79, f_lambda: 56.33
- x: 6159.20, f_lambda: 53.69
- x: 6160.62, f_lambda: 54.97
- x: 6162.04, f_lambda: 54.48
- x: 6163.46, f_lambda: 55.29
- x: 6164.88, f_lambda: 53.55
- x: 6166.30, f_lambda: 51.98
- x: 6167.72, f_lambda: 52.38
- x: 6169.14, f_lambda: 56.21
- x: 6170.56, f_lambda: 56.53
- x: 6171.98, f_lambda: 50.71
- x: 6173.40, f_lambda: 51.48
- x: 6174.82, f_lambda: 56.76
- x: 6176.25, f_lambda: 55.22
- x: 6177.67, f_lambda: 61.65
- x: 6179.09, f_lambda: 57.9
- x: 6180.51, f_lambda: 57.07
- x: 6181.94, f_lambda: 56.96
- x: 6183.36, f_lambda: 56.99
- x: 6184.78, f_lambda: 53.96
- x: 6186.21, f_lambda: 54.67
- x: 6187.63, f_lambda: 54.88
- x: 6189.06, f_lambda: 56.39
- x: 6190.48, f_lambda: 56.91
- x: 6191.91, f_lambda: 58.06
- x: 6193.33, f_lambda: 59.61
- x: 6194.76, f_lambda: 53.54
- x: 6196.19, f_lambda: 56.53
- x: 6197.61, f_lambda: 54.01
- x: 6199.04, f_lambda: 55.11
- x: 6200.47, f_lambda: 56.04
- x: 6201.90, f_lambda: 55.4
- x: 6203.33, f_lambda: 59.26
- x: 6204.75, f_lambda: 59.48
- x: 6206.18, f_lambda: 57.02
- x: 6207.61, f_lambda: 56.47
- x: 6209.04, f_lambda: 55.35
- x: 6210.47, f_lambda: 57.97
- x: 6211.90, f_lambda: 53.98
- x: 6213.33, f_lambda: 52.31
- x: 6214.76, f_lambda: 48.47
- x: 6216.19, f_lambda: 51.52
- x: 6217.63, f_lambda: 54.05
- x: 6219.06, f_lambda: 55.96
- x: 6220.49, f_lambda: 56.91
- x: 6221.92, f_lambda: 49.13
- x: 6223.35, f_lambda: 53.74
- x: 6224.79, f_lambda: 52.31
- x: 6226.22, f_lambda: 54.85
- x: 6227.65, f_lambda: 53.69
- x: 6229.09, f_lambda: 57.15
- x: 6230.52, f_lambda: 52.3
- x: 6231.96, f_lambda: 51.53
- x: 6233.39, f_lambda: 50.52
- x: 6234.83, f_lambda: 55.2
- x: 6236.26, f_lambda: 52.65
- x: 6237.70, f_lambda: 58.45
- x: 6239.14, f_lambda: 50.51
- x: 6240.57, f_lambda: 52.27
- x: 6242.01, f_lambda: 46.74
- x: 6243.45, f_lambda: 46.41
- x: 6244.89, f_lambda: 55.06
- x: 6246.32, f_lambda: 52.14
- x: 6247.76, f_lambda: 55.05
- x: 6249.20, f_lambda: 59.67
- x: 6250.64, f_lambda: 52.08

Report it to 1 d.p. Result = -59.5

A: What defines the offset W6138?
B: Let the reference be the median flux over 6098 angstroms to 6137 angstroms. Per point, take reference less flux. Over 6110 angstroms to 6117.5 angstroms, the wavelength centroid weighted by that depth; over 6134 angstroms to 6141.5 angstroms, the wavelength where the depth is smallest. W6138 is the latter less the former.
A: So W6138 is 25.2 angstroms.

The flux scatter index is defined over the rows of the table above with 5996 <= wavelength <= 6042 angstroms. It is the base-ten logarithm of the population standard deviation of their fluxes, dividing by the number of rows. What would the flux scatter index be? 0.69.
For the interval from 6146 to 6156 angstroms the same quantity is 0.25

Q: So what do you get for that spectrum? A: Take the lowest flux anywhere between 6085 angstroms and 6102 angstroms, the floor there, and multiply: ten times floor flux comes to 554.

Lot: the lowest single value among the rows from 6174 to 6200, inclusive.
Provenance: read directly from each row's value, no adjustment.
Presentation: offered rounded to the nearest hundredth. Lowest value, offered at 53.54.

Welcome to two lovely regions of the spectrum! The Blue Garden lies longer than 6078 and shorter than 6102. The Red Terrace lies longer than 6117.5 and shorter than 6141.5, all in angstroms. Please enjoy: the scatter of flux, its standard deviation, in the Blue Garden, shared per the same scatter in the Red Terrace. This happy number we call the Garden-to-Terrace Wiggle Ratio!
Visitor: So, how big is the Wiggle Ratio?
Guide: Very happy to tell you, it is 1.10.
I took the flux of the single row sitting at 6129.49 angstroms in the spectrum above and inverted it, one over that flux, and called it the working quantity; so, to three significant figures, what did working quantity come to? 0.0181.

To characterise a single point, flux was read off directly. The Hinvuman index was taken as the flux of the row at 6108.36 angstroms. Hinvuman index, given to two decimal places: 60.35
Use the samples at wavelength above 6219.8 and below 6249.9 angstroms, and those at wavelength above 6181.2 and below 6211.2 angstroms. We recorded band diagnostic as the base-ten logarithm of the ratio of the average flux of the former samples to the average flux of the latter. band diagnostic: -0.026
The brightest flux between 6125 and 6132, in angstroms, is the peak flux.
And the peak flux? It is 62.55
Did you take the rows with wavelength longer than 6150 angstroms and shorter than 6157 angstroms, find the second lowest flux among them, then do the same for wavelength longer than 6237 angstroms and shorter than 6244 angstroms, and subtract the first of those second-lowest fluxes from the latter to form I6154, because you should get -10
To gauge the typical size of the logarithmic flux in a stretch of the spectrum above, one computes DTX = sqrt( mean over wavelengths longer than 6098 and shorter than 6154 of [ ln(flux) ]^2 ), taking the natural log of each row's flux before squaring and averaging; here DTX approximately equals 4.06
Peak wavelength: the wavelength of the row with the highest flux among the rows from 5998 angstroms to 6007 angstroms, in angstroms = 5998.25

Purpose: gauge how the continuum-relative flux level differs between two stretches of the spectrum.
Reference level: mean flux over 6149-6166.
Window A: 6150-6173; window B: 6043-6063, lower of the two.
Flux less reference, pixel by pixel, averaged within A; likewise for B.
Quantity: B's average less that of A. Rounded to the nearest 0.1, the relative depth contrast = 4.3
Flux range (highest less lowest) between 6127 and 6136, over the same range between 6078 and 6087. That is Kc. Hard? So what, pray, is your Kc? 1.0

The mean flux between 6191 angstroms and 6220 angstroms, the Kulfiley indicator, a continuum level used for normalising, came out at 55.5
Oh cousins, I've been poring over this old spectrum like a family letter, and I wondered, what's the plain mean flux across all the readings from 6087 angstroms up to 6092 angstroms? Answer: 59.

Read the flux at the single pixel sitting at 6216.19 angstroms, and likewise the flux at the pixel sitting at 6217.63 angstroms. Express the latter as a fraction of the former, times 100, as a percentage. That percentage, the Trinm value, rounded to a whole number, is 105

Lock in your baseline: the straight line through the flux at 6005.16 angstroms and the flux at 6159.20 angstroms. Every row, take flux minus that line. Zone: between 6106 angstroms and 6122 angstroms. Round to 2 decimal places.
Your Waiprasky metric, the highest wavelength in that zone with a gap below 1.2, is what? 6115.40 angstroms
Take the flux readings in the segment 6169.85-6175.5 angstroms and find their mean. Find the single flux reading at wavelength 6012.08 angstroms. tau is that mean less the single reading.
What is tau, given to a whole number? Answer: -1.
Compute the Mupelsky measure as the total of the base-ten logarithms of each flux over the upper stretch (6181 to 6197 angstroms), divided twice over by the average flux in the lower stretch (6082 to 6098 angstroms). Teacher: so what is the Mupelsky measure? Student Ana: 0.0055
